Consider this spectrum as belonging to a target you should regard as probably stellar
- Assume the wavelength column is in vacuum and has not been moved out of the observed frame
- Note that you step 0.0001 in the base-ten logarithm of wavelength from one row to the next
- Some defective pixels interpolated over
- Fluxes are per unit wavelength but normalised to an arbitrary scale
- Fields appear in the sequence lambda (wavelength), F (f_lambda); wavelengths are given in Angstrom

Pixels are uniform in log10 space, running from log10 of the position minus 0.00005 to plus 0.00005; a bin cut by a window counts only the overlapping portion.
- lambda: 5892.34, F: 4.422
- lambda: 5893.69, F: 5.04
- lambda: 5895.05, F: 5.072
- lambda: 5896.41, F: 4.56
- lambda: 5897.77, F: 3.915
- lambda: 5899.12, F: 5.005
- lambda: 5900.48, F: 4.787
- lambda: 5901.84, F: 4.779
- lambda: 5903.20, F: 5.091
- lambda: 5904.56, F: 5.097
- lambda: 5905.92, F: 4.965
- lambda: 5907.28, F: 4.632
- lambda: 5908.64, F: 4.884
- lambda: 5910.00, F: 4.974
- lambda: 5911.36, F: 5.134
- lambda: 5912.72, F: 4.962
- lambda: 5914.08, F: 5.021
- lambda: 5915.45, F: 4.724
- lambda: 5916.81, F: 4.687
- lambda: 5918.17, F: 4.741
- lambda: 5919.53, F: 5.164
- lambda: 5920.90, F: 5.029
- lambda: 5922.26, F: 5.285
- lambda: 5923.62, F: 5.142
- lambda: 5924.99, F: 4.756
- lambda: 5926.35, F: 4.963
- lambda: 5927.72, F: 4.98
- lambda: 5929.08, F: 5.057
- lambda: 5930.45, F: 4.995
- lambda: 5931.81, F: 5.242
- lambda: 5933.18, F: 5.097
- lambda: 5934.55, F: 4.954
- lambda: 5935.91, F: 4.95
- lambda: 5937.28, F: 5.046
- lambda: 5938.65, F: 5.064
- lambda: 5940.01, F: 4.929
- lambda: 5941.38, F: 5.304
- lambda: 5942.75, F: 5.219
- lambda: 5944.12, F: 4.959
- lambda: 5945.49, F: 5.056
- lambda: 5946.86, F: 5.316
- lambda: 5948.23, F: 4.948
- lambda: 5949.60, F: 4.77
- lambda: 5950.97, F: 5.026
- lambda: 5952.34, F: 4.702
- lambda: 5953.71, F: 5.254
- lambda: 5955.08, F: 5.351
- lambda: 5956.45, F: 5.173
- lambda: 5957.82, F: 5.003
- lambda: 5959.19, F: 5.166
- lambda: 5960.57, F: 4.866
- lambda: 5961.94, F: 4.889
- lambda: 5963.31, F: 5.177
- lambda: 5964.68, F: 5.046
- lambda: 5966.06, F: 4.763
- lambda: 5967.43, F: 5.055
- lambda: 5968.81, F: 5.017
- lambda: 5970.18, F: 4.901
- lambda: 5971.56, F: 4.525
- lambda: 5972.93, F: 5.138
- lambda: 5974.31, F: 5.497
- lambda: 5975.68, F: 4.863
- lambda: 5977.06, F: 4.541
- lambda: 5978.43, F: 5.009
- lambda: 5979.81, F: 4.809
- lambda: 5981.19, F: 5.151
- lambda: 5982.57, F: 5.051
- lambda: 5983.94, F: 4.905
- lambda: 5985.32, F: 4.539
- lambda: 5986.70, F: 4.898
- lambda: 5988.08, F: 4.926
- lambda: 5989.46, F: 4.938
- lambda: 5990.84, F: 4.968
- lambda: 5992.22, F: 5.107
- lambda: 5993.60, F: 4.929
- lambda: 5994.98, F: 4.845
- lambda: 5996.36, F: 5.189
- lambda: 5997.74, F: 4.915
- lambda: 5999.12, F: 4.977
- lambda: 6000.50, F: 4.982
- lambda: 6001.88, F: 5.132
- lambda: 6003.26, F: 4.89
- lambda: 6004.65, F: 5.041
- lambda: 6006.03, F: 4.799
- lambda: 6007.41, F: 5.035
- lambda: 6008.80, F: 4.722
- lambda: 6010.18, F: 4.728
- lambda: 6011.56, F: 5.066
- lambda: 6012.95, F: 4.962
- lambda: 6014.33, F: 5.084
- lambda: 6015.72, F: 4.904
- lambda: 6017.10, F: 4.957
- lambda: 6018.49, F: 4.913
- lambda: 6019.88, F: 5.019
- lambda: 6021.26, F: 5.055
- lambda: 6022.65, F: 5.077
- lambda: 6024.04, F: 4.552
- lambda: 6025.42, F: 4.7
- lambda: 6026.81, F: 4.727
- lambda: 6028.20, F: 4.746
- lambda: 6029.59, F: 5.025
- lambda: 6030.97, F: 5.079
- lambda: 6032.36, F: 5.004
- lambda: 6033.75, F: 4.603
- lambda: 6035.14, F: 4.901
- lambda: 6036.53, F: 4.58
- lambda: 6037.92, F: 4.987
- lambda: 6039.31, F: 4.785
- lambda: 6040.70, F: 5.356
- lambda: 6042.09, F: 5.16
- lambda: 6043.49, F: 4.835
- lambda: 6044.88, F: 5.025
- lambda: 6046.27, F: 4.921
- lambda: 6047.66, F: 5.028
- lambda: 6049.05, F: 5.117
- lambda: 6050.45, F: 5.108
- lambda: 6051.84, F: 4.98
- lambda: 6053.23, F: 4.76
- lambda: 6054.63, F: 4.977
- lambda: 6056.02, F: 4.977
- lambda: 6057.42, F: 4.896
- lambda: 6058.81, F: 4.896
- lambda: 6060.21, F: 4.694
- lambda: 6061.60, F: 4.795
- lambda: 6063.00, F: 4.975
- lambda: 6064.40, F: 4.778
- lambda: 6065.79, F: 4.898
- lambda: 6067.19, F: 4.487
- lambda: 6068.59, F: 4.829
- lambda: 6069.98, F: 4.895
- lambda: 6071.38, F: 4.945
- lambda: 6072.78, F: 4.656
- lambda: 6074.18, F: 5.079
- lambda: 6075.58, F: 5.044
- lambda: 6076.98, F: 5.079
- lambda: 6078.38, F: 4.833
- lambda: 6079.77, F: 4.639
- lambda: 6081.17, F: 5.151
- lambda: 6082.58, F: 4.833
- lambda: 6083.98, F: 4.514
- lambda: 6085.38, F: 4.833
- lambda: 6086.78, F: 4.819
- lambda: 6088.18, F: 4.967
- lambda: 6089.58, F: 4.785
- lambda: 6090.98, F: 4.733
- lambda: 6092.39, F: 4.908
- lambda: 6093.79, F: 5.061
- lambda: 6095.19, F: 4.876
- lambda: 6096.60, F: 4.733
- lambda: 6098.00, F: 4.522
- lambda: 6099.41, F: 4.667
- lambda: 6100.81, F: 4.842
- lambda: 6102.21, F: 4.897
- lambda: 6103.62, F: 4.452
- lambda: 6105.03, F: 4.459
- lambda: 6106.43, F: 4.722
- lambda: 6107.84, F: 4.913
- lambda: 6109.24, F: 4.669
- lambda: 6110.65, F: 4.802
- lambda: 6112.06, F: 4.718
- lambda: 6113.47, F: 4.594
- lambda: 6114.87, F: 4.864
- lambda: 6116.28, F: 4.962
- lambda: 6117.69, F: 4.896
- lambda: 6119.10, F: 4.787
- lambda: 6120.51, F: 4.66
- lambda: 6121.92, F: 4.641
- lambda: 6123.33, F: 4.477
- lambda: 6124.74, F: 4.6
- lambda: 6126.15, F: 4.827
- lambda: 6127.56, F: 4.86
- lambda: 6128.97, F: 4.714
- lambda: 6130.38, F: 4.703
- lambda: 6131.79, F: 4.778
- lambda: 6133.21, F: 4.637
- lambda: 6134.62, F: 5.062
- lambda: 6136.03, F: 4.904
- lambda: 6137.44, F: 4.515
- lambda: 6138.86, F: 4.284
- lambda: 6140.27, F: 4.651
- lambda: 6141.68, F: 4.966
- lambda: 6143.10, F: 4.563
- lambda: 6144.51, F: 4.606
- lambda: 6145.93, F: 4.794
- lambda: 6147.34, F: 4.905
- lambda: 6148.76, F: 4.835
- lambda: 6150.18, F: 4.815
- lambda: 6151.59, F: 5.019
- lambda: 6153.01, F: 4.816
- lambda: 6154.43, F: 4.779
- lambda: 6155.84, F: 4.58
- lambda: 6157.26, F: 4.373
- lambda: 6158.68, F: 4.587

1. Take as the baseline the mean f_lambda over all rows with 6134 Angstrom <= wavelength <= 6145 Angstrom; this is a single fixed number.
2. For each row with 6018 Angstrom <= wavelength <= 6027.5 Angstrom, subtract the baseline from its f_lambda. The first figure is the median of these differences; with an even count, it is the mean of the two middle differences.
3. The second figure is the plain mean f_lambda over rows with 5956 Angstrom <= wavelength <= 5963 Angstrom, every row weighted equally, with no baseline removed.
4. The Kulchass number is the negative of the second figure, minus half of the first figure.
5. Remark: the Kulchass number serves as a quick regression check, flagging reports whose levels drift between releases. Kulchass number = -5.13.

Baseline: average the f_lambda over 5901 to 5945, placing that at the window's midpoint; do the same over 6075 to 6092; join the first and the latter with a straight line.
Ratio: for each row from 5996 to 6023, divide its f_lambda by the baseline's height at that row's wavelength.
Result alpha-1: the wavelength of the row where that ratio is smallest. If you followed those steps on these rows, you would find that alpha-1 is 6008.80 Angstrom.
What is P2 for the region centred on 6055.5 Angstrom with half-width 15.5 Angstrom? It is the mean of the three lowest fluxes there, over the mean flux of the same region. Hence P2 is 0.943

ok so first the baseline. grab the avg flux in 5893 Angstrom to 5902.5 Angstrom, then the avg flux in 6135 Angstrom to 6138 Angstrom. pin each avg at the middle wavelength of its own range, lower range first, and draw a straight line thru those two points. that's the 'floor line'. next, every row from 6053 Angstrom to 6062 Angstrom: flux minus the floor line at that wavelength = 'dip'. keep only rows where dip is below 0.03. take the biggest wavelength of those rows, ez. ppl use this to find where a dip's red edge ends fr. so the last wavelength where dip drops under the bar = 6060.21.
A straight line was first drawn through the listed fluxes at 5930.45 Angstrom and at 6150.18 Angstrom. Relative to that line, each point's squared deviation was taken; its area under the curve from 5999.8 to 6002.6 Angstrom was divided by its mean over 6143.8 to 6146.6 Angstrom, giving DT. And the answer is 2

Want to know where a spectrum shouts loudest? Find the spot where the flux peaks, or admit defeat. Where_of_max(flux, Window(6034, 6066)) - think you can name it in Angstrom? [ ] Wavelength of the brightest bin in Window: 6040.70 Angstrom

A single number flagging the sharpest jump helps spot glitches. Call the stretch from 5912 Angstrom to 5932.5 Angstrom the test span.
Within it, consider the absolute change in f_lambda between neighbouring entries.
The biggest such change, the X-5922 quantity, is 0.42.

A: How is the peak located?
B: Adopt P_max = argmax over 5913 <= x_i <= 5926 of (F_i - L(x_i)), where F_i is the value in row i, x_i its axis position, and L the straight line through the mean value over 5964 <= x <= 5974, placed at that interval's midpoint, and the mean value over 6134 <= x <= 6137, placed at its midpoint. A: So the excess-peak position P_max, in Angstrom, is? 5922.26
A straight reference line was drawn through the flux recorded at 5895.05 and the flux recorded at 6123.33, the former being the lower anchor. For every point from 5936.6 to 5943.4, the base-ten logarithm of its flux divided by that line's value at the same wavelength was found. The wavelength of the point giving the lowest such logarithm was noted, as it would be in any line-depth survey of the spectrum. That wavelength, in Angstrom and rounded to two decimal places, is 5940.01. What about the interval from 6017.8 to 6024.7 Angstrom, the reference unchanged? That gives 6024.04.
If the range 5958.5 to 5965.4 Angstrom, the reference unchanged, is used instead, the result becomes 5960.57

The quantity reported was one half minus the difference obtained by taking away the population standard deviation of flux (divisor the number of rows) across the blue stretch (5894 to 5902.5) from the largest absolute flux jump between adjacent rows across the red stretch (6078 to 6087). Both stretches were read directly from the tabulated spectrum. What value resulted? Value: 0.37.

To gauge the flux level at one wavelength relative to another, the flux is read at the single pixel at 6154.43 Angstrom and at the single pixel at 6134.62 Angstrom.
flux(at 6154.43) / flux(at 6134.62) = 0.94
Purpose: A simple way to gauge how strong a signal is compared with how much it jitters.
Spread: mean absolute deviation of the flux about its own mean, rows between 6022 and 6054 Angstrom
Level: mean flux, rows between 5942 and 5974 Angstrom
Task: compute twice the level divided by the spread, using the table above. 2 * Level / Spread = 59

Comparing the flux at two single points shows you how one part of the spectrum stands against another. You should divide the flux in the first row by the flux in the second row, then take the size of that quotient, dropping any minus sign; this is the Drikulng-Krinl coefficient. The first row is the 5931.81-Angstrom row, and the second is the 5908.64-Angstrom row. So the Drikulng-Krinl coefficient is 1.07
